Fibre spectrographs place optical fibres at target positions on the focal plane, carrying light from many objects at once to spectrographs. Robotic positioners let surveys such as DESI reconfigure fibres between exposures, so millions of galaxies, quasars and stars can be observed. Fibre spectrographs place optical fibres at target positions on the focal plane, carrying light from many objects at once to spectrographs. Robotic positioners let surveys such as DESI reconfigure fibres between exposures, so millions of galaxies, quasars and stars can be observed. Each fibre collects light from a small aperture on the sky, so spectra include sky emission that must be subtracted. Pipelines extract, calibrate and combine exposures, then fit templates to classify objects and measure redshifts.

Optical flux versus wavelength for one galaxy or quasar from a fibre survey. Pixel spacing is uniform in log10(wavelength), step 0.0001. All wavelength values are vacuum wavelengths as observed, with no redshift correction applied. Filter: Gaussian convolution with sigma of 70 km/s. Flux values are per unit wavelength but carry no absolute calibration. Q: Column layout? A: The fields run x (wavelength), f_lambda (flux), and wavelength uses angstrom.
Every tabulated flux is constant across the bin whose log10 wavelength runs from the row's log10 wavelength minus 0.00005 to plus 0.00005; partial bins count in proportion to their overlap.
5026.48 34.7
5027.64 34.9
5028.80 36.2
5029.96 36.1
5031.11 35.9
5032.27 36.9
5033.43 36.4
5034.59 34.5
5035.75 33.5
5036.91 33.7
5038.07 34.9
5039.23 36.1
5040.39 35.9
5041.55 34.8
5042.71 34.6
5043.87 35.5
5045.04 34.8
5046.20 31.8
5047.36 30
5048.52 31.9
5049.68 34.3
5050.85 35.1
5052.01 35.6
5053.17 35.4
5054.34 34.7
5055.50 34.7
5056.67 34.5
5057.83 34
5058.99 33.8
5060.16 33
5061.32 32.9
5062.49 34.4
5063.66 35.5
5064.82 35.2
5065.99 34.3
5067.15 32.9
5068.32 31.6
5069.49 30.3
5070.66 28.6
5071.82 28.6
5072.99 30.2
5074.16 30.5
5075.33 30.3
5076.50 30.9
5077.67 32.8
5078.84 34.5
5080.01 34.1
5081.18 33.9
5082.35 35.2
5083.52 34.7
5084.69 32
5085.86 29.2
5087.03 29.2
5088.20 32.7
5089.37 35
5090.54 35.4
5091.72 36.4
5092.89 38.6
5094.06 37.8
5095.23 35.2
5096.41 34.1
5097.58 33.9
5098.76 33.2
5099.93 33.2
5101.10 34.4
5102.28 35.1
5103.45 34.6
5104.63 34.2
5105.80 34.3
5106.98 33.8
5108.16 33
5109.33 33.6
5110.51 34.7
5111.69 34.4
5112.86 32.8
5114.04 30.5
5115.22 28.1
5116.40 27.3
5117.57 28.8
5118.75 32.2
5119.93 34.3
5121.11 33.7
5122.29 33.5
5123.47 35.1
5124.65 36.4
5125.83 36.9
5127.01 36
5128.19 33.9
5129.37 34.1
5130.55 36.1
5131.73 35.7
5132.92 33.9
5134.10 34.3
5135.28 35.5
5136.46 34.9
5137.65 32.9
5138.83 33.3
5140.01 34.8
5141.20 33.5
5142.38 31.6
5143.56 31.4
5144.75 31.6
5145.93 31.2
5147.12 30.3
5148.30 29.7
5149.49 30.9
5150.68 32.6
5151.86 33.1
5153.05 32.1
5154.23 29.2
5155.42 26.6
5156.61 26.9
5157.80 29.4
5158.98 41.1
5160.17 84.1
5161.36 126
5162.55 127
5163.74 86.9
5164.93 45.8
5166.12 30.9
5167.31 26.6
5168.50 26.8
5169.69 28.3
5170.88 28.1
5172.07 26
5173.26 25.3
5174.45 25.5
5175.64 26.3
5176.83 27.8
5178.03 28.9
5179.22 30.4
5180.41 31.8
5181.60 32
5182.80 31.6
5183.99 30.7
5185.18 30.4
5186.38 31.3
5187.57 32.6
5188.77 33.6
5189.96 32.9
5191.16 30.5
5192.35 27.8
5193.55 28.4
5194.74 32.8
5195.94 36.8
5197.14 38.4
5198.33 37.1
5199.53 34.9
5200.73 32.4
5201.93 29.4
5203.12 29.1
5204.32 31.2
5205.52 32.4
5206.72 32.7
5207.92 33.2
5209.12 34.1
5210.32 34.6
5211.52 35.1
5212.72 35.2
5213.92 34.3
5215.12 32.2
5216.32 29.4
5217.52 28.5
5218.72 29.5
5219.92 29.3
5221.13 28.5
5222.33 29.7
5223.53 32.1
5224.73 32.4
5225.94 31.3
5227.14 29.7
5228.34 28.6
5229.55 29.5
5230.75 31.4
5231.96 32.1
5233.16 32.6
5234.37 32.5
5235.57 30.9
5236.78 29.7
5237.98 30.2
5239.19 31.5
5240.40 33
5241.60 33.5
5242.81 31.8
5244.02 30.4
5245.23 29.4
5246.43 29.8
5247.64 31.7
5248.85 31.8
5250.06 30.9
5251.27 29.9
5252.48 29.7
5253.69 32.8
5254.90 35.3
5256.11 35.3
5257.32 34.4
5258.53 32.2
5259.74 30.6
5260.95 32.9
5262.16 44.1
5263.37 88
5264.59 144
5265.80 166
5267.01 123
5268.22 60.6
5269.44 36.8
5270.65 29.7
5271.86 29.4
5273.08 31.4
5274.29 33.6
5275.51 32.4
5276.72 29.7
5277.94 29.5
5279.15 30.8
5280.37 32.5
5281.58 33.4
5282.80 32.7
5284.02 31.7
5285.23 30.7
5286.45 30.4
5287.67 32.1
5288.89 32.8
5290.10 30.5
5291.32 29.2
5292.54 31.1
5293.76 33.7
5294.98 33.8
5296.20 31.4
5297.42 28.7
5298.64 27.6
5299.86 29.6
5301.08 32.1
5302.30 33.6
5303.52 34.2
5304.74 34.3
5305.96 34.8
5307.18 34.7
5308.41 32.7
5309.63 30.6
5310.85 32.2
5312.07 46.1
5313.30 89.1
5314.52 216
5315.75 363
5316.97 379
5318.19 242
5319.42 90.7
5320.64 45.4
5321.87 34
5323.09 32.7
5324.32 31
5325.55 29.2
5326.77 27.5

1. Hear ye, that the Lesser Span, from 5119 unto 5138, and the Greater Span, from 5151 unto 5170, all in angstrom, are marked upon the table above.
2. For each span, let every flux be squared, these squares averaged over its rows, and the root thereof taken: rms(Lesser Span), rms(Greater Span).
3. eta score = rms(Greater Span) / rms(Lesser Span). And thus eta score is 1.7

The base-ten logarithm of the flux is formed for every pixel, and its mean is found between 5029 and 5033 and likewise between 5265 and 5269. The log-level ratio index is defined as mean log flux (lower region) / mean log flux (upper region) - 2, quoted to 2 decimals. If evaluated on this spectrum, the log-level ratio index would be -1.23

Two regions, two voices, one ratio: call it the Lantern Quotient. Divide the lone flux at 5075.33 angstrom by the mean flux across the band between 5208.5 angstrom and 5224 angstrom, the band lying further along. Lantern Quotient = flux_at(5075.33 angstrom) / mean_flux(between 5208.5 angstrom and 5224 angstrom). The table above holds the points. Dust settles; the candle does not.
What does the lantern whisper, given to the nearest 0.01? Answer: 0.95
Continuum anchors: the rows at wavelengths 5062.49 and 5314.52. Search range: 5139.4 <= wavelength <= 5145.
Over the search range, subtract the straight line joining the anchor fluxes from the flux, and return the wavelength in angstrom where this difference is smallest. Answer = 5144.75 angstrom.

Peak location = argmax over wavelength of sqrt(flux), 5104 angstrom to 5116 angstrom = 5110.51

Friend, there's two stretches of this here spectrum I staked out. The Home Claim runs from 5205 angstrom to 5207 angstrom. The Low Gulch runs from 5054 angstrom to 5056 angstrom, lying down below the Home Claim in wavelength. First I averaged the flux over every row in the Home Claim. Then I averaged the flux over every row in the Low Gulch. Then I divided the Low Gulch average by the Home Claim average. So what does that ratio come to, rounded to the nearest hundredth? 1.07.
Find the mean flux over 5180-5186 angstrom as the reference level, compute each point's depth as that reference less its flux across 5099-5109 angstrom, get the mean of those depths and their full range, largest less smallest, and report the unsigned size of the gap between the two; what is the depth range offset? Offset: 4.9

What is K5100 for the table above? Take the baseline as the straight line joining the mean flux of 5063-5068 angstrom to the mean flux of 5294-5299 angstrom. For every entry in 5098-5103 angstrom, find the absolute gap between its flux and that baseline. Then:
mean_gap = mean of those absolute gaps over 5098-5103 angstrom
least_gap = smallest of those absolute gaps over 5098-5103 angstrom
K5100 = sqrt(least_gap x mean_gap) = 0.7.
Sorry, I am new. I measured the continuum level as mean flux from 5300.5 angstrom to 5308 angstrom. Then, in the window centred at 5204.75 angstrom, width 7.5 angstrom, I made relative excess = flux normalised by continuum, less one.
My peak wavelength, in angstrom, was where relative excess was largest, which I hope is 5207.92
